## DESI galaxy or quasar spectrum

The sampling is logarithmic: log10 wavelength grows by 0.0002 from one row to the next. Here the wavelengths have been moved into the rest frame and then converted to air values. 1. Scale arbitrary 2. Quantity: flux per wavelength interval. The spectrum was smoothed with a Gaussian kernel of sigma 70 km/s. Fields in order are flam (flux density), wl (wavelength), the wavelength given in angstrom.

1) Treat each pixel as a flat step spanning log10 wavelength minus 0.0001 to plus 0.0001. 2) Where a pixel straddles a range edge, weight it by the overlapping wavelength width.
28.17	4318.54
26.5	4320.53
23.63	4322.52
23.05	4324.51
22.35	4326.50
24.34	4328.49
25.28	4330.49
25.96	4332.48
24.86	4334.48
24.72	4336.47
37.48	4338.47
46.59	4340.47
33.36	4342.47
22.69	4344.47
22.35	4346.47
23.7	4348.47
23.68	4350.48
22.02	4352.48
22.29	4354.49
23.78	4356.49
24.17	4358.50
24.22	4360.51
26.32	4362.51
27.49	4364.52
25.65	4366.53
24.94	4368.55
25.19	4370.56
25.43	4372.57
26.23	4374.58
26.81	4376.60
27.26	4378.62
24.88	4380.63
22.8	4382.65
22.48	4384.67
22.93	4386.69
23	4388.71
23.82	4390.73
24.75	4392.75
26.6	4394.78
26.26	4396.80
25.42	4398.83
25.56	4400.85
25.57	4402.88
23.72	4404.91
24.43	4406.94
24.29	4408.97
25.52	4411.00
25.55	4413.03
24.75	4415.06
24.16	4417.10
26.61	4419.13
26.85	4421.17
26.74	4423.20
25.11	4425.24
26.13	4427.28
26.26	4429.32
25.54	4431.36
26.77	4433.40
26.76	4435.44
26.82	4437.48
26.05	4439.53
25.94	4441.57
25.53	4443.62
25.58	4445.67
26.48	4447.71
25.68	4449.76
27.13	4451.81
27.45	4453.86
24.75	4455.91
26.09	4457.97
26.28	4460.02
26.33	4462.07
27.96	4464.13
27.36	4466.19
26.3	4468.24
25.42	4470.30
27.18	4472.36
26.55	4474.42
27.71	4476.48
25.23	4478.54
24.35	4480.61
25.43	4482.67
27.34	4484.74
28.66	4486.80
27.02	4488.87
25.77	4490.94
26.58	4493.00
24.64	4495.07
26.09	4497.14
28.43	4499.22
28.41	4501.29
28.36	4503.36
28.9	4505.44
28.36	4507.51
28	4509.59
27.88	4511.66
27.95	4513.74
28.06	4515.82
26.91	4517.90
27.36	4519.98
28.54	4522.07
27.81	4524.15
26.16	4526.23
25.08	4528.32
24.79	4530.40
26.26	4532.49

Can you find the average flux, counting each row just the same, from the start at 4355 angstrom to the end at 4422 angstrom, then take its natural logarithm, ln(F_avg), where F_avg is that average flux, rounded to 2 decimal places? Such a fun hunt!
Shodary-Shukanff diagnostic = 3.22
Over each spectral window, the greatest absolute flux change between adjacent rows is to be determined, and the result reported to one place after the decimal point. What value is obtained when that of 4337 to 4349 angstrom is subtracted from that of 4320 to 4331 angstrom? -10.4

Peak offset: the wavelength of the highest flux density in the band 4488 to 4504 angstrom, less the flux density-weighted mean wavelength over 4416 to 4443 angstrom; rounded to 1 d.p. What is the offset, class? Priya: 69.8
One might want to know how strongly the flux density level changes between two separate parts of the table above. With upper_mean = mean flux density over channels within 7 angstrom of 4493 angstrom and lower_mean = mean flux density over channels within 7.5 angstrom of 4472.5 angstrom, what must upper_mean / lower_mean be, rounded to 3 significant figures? 1.01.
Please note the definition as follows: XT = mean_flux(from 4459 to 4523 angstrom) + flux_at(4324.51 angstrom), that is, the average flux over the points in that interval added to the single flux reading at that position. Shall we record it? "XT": 50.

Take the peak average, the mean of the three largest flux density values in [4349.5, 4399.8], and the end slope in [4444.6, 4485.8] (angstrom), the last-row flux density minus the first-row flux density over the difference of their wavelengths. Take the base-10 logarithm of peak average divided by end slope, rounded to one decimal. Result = 2.8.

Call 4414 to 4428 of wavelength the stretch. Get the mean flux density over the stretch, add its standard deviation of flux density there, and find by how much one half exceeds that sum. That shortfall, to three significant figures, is -26.3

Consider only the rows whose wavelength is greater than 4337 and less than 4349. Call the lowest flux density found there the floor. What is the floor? 22.35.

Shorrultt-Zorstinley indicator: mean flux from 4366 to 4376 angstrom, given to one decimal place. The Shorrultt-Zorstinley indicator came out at 25.5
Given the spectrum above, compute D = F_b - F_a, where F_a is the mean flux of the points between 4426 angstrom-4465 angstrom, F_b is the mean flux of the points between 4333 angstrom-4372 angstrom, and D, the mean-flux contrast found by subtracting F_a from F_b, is 0.3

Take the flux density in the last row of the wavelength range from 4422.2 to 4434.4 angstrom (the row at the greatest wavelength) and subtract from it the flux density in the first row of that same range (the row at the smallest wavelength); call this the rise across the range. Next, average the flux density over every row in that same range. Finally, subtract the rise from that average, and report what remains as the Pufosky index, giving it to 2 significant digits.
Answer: 26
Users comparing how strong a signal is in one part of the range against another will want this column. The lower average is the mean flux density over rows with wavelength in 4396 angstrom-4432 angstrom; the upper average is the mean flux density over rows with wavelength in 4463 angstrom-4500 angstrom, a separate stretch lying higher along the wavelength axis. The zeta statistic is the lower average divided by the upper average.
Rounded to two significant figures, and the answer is 0.96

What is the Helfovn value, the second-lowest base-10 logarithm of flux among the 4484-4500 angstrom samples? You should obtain 1.41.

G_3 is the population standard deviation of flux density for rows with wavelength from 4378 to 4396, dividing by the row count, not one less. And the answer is 1.6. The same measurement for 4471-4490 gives 1.3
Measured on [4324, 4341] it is 7.7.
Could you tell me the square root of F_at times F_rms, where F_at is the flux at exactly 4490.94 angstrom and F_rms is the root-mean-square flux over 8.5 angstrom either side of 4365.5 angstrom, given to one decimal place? 25.6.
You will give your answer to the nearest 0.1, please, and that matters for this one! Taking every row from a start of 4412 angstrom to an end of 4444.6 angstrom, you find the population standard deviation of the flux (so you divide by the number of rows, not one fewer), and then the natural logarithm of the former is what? -0.2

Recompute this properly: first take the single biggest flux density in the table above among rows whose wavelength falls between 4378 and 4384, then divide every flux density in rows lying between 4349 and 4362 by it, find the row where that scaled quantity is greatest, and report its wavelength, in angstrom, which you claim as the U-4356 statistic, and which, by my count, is 4360.51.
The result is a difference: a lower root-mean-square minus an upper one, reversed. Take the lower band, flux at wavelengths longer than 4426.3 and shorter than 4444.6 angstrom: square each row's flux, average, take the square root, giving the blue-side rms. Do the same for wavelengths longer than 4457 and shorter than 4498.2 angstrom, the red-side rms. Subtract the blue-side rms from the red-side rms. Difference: 0.2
